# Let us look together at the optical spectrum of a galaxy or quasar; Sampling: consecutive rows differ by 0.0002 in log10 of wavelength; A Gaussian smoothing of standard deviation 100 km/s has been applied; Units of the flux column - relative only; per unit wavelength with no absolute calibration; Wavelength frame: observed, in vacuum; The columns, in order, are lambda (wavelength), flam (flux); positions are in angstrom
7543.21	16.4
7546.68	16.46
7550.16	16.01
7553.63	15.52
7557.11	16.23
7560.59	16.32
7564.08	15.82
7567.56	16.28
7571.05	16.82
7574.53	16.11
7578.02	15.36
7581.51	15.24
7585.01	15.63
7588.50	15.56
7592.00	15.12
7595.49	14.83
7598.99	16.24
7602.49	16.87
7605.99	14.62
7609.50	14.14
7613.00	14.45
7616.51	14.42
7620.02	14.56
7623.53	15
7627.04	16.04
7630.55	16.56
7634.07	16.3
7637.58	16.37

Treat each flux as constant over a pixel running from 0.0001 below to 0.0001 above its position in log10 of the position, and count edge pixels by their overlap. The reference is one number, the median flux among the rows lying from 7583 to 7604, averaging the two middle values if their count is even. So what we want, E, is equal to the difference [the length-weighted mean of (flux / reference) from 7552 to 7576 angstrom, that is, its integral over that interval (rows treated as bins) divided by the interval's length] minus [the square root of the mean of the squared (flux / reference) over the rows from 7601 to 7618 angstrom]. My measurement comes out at 0.08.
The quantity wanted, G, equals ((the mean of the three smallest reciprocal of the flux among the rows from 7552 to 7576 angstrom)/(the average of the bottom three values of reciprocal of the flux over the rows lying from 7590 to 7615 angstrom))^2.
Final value 0.95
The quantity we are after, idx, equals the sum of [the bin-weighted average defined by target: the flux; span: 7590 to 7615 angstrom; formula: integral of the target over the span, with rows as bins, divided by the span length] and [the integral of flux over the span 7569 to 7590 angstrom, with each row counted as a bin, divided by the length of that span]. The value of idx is 31.0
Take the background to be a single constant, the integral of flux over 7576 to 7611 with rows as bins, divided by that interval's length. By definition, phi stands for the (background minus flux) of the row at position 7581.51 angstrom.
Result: 0.13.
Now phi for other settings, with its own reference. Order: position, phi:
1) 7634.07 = -0.93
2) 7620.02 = 0.81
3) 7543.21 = -1.03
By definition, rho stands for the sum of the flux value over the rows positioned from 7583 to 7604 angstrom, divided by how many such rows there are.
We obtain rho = 15.71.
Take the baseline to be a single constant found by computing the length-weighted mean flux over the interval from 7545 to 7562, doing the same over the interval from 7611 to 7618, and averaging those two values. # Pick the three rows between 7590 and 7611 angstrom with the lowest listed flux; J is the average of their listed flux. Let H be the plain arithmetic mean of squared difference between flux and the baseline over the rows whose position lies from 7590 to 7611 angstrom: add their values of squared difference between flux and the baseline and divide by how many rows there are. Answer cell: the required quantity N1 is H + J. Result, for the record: 15.4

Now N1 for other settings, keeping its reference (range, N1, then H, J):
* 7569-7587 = 16.1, 0.65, 15.4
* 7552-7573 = 16.8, 0.97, 15.9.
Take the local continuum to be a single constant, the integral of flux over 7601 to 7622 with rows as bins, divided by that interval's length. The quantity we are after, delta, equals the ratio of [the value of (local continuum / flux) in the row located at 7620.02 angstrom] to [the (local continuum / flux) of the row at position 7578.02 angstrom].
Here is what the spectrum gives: 1.05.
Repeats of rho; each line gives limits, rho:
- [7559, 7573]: 16.31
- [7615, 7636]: 15.48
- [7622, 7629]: 15.52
